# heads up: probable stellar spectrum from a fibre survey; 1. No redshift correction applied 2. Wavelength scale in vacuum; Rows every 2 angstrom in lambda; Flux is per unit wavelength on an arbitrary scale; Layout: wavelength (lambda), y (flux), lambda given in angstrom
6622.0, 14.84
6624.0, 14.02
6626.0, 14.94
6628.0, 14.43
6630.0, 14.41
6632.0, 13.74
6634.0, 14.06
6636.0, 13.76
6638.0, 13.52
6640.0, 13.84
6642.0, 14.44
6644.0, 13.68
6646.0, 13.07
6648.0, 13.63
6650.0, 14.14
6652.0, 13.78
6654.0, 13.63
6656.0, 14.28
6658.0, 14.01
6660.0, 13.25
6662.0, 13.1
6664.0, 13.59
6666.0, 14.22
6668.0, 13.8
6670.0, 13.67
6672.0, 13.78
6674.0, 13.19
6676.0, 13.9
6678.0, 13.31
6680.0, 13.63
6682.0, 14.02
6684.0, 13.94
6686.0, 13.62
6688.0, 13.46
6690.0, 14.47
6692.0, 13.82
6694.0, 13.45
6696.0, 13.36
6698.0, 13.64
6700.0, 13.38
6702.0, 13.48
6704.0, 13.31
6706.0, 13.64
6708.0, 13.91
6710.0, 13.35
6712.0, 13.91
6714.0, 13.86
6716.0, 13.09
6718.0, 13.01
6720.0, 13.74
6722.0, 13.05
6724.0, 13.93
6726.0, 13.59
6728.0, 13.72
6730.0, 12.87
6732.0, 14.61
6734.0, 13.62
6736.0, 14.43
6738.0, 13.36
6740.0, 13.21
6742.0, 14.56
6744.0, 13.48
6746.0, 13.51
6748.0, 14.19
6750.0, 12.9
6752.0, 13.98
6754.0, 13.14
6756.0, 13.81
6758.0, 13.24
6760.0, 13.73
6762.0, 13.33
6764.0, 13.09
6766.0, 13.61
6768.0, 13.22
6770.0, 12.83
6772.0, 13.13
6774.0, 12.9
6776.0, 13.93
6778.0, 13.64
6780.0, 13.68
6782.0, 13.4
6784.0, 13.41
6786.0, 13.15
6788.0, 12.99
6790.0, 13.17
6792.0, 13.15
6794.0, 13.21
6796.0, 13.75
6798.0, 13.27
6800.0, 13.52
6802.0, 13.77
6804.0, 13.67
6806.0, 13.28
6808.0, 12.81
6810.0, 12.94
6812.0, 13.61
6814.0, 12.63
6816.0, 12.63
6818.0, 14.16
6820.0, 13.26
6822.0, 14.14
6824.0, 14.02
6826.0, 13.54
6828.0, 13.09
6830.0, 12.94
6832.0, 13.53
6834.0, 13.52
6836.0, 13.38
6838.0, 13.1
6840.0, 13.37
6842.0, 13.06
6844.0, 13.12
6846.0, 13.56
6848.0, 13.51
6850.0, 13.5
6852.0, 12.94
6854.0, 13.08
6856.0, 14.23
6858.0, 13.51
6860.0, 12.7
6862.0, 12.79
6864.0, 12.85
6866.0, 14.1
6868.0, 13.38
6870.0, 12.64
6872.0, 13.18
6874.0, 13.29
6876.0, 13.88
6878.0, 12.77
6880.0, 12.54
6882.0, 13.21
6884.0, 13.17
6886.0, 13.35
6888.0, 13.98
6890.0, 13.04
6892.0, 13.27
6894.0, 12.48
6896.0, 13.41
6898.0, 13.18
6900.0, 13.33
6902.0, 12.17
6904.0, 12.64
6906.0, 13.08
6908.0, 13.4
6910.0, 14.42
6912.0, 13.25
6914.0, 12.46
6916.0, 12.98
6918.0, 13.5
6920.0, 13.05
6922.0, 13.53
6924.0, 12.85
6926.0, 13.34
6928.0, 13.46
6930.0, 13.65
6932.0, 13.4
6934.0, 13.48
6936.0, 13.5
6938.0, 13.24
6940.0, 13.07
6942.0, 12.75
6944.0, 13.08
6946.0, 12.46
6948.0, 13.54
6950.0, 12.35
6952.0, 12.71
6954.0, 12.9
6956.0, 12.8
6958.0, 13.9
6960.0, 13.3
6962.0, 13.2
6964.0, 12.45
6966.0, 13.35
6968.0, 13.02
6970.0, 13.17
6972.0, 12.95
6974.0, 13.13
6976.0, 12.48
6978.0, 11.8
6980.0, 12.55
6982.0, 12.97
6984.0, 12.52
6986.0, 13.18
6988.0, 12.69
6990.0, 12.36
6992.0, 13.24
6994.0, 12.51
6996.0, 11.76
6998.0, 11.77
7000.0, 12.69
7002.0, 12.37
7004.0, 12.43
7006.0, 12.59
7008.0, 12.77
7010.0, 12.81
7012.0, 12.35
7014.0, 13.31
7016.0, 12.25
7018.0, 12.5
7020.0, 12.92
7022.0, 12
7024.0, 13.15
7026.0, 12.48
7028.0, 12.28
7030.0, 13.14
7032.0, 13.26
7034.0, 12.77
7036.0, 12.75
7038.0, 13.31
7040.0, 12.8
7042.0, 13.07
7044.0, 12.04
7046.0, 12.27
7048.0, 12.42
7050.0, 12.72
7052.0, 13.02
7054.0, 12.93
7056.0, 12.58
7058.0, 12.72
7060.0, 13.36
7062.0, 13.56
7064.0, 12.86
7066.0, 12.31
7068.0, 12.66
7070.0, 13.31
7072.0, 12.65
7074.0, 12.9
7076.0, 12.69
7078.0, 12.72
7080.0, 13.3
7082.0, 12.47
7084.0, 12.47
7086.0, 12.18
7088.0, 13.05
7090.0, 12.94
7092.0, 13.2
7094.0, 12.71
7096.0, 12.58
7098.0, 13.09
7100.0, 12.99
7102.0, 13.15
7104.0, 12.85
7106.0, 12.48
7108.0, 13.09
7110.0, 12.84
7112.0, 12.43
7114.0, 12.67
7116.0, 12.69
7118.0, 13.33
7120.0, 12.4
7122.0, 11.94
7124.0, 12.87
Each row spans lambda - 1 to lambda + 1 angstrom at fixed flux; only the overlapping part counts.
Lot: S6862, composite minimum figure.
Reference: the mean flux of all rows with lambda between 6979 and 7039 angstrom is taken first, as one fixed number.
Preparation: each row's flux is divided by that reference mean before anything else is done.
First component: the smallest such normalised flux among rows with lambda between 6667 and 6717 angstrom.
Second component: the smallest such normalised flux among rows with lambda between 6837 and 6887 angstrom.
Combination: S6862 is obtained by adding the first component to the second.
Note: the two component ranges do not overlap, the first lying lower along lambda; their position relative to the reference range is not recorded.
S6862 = 2.03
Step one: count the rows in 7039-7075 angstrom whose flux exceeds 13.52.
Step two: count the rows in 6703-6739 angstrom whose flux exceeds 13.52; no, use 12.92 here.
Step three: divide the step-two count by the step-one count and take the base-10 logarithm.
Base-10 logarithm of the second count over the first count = 1.23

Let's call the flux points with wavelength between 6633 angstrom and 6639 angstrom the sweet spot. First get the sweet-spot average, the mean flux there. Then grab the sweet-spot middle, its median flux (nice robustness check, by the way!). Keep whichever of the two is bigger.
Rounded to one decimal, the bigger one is 13.8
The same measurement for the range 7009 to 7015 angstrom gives 12.8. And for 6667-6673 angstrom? 13.8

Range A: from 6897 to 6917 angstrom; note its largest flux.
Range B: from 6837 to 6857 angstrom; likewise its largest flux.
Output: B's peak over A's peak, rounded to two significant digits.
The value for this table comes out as 0.99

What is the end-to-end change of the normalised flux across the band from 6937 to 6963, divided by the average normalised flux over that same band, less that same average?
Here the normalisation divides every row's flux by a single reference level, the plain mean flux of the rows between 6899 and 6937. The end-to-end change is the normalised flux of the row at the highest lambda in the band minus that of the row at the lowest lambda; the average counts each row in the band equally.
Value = -0.99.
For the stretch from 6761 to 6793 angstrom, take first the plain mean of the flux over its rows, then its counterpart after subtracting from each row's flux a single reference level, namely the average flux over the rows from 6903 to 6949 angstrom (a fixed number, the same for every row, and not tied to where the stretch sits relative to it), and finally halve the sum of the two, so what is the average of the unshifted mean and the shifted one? 6.7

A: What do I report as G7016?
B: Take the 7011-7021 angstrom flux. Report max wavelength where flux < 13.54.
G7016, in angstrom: 7020.0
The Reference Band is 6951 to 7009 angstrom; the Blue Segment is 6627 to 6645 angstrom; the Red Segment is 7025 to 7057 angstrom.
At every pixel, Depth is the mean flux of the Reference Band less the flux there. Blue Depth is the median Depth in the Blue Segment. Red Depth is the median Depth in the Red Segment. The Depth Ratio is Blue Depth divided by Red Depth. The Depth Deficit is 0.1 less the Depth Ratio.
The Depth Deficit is -66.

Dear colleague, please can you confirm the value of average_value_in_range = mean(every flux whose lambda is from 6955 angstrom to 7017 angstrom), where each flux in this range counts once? 12.7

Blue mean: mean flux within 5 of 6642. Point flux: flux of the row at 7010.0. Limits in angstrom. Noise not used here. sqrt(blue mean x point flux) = 13.3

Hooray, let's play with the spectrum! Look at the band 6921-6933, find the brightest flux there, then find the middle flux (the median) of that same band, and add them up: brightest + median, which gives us 27.1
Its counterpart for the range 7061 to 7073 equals 26.3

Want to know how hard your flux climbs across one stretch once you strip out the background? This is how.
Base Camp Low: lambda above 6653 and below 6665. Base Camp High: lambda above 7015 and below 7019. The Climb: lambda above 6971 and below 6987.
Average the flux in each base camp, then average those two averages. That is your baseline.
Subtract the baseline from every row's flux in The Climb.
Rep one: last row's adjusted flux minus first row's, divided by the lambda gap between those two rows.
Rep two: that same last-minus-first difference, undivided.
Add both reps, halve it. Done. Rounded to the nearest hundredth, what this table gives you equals 0.12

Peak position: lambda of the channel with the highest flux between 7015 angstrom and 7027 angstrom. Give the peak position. 7024.0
